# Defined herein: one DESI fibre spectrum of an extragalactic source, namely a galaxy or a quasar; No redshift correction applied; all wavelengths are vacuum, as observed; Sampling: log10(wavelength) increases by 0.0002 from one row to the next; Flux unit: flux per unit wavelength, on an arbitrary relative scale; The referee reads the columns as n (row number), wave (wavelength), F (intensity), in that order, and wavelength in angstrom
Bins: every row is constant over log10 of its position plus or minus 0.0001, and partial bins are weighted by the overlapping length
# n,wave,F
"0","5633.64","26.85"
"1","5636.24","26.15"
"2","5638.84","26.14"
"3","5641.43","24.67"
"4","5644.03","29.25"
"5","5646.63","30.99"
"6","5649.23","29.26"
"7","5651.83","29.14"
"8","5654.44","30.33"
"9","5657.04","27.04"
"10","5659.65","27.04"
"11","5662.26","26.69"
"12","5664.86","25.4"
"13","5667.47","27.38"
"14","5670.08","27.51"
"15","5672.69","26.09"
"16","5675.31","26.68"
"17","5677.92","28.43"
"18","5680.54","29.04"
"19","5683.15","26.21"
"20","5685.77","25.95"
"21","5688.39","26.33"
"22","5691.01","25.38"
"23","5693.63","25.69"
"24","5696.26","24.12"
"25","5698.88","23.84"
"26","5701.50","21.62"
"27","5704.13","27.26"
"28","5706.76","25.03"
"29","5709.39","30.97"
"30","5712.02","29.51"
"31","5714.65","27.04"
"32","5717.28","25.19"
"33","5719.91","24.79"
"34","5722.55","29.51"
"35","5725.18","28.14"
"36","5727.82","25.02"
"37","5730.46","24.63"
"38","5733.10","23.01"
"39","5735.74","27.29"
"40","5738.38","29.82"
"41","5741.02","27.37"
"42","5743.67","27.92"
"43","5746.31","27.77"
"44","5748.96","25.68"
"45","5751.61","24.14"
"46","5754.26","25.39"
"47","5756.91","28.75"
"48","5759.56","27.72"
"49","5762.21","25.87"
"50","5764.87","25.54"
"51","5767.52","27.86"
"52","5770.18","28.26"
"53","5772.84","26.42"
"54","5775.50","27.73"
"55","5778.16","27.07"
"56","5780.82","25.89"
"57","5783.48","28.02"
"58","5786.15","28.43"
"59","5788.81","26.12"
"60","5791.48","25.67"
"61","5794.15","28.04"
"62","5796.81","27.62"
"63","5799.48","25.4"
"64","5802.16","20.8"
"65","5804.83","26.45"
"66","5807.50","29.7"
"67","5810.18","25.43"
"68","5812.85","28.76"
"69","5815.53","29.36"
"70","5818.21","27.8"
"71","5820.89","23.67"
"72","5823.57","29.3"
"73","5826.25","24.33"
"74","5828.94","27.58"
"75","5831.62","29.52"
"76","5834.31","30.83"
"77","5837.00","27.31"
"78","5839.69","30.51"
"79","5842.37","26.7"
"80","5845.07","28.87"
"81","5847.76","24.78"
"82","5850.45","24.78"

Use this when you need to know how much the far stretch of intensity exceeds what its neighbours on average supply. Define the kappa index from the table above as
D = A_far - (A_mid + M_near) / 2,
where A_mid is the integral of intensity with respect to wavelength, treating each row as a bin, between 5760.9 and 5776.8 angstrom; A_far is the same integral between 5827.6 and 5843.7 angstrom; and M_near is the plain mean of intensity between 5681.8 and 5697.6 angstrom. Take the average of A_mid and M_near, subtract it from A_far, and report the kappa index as 236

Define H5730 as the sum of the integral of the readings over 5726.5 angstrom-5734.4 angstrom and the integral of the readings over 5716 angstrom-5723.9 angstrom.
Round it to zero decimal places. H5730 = 401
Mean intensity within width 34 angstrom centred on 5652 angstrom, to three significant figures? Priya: 27.7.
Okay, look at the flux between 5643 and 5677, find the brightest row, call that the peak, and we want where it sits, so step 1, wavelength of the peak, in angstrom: 5646.63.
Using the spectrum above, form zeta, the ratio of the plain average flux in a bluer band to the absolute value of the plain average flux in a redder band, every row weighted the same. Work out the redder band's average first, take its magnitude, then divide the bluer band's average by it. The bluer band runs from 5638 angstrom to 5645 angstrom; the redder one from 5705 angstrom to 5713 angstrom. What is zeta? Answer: 0.94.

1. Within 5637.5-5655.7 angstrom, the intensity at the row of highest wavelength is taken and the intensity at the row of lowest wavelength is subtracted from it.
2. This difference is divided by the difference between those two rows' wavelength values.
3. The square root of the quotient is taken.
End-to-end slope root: 0.5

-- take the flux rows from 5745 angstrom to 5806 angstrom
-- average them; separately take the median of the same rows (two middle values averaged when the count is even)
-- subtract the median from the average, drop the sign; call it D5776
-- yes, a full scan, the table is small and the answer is 0.10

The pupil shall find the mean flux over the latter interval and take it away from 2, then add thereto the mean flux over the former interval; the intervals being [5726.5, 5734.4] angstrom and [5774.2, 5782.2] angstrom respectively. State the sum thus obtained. -0.7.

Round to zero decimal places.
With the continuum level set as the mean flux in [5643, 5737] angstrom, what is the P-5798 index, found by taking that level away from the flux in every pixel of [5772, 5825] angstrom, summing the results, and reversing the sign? -1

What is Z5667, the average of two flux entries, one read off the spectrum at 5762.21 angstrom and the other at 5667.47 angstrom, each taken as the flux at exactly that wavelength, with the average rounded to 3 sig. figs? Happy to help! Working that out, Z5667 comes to 26.6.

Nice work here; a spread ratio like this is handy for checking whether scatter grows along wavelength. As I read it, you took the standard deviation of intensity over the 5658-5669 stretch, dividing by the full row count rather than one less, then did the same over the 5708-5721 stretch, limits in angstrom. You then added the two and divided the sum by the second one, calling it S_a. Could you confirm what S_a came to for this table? 1.31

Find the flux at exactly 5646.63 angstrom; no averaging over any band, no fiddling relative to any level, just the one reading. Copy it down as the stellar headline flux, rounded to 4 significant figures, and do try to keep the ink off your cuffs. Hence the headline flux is 30.99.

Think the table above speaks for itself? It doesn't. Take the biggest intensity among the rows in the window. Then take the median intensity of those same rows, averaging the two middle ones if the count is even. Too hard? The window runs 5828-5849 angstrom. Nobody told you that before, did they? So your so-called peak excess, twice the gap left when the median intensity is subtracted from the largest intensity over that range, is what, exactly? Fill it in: 5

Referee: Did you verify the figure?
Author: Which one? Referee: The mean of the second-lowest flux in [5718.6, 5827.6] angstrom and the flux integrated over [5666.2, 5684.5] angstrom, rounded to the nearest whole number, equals 262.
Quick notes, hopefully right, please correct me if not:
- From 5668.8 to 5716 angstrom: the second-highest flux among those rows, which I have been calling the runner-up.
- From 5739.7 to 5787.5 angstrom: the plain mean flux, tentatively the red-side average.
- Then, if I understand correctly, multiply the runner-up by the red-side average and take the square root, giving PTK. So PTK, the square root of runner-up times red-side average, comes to 28.2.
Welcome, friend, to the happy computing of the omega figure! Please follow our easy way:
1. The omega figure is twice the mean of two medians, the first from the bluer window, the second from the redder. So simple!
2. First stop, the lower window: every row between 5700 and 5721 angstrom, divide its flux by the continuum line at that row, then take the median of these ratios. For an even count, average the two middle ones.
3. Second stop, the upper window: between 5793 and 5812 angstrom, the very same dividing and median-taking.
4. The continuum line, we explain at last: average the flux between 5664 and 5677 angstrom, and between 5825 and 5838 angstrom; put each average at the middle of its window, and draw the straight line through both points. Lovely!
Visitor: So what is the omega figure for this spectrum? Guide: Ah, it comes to 1.92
